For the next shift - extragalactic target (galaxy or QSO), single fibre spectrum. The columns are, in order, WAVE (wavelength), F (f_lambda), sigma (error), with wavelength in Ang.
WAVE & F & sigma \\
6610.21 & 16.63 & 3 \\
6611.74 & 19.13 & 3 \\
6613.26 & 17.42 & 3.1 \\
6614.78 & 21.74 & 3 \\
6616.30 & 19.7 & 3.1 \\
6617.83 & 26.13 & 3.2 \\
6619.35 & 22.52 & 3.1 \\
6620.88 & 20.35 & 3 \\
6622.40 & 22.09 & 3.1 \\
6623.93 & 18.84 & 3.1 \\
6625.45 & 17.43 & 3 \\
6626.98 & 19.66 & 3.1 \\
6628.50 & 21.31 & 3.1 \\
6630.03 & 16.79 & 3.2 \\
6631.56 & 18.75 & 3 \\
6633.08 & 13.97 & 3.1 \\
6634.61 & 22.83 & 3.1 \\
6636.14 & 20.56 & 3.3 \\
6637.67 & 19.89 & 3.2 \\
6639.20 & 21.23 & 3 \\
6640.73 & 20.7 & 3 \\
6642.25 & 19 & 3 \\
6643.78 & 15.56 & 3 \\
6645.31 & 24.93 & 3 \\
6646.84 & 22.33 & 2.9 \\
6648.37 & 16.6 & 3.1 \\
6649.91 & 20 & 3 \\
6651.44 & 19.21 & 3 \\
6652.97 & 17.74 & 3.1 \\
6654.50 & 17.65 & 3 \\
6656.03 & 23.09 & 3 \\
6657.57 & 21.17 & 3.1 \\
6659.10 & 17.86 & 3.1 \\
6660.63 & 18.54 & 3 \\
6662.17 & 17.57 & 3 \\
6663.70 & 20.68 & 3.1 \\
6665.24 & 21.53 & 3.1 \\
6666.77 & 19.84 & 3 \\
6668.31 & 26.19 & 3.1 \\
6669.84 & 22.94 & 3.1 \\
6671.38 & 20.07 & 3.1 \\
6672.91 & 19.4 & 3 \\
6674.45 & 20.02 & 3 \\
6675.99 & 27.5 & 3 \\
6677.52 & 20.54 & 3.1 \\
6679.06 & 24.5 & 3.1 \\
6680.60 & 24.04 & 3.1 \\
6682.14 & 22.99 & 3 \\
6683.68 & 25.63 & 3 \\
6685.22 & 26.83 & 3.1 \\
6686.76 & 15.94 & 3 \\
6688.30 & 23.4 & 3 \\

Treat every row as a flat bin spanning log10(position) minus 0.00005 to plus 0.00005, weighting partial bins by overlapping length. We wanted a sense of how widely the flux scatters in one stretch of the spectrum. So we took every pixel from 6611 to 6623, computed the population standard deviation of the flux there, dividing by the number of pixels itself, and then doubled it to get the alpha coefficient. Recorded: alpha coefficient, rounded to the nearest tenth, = 4.9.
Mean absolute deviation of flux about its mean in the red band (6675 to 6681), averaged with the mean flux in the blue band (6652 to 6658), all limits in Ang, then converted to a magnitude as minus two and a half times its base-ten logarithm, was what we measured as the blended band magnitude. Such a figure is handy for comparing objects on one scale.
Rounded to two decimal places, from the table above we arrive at -2.59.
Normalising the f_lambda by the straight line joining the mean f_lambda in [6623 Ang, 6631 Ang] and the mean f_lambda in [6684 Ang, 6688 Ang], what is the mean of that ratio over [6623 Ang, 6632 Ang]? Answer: 1.00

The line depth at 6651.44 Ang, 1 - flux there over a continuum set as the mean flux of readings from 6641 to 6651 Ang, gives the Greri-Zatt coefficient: 0.03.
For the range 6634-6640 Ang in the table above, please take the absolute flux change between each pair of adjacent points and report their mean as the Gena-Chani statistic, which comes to 1.4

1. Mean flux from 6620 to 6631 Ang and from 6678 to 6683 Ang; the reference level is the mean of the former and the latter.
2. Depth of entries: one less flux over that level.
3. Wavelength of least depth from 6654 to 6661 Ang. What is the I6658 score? 6656.03 Ang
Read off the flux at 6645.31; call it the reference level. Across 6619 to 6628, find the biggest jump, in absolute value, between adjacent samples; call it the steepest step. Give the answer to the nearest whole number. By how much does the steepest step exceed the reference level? -22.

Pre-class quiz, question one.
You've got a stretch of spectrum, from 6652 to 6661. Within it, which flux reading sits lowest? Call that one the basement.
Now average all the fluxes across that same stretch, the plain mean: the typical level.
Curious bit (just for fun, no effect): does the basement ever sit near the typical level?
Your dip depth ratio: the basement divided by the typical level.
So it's 0.91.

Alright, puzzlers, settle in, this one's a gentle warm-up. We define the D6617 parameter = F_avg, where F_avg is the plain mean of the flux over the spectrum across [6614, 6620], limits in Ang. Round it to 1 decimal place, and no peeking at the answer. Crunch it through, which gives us 22.5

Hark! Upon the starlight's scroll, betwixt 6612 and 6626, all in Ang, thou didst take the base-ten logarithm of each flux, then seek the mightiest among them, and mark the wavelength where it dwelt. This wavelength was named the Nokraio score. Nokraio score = 6617.83 Ang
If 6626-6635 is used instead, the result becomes 6634.61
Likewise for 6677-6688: 6685.22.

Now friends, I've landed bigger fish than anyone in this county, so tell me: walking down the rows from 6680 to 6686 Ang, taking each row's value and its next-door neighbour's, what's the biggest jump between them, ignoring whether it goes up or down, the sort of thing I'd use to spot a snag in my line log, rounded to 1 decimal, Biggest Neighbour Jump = 2.6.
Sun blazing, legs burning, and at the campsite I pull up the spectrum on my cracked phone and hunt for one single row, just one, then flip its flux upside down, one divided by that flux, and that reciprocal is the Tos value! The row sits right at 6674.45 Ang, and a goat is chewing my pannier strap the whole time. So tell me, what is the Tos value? 0.050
